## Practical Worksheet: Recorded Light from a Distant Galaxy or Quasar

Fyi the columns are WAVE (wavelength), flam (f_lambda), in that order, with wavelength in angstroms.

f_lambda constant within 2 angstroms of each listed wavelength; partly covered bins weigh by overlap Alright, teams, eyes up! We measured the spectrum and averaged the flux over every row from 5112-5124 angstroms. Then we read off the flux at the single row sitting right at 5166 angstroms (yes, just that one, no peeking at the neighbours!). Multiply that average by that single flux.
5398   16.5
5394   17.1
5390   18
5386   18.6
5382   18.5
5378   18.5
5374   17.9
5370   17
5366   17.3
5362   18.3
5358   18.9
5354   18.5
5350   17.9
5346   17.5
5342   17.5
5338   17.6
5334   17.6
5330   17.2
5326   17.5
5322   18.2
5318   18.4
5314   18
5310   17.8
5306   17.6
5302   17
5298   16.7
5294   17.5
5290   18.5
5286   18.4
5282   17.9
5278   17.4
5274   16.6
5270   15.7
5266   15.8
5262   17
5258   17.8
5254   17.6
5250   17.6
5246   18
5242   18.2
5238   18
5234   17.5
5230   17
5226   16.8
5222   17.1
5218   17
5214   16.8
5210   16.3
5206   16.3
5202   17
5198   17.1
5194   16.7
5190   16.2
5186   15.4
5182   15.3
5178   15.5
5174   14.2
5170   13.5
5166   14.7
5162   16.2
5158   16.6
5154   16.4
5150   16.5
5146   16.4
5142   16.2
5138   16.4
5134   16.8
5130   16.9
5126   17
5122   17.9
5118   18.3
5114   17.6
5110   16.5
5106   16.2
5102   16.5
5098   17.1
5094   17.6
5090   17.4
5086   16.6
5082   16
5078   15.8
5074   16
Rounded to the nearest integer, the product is 264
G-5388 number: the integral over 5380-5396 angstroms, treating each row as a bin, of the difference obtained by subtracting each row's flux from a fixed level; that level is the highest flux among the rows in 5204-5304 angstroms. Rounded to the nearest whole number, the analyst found 7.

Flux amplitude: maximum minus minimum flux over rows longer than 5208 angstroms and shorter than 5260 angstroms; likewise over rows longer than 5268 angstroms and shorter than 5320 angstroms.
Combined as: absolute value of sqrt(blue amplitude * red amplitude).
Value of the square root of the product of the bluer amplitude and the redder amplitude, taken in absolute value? 2.31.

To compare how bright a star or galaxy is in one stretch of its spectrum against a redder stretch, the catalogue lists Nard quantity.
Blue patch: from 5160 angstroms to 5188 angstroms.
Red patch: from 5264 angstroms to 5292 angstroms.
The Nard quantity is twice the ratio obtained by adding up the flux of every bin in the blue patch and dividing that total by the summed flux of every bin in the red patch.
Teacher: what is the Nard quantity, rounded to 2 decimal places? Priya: 1.74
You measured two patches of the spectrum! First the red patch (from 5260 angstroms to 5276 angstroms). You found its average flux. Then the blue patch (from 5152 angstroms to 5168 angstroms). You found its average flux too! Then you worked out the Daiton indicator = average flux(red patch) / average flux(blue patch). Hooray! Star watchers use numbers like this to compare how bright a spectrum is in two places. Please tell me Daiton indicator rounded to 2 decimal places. 1.02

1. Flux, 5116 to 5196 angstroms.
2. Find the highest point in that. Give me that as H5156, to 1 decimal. 18.3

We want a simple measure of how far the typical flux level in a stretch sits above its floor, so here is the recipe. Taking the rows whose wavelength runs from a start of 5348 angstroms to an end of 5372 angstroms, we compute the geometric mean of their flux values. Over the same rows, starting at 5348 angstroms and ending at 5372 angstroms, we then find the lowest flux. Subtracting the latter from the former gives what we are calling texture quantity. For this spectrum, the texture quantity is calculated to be 0.97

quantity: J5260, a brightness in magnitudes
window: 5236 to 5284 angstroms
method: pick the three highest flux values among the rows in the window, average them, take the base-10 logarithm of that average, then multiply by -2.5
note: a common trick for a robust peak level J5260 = -3.14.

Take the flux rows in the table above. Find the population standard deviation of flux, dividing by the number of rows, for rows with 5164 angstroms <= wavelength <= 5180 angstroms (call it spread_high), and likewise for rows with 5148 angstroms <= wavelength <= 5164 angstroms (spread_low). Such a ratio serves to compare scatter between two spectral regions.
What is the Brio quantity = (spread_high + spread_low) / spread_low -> 5.9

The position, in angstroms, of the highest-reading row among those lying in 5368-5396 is 5386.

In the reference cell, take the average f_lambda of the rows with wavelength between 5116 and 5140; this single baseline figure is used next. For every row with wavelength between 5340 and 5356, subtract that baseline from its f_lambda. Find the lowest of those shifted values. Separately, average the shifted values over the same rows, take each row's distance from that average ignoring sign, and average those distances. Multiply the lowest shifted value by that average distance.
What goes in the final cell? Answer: 0.10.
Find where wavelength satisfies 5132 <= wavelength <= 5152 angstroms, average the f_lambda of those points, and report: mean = 16.5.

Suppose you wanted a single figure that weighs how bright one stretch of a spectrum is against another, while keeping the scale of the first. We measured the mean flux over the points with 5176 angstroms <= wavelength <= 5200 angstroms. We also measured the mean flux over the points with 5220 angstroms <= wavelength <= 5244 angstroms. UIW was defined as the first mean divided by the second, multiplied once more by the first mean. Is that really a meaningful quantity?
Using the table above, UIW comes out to 14.7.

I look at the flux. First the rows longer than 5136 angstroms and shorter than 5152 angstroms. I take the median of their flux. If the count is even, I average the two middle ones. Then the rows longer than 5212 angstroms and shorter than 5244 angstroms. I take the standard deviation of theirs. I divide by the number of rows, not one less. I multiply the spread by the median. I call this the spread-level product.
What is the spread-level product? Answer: 8.3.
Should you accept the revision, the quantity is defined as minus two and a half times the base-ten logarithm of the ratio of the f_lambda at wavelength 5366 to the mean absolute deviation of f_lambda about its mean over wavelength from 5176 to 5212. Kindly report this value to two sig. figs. -3.8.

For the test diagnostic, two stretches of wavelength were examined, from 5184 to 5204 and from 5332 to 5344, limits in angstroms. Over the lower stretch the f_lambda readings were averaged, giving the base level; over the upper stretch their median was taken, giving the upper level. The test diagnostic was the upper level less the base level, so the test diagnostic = 1.1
